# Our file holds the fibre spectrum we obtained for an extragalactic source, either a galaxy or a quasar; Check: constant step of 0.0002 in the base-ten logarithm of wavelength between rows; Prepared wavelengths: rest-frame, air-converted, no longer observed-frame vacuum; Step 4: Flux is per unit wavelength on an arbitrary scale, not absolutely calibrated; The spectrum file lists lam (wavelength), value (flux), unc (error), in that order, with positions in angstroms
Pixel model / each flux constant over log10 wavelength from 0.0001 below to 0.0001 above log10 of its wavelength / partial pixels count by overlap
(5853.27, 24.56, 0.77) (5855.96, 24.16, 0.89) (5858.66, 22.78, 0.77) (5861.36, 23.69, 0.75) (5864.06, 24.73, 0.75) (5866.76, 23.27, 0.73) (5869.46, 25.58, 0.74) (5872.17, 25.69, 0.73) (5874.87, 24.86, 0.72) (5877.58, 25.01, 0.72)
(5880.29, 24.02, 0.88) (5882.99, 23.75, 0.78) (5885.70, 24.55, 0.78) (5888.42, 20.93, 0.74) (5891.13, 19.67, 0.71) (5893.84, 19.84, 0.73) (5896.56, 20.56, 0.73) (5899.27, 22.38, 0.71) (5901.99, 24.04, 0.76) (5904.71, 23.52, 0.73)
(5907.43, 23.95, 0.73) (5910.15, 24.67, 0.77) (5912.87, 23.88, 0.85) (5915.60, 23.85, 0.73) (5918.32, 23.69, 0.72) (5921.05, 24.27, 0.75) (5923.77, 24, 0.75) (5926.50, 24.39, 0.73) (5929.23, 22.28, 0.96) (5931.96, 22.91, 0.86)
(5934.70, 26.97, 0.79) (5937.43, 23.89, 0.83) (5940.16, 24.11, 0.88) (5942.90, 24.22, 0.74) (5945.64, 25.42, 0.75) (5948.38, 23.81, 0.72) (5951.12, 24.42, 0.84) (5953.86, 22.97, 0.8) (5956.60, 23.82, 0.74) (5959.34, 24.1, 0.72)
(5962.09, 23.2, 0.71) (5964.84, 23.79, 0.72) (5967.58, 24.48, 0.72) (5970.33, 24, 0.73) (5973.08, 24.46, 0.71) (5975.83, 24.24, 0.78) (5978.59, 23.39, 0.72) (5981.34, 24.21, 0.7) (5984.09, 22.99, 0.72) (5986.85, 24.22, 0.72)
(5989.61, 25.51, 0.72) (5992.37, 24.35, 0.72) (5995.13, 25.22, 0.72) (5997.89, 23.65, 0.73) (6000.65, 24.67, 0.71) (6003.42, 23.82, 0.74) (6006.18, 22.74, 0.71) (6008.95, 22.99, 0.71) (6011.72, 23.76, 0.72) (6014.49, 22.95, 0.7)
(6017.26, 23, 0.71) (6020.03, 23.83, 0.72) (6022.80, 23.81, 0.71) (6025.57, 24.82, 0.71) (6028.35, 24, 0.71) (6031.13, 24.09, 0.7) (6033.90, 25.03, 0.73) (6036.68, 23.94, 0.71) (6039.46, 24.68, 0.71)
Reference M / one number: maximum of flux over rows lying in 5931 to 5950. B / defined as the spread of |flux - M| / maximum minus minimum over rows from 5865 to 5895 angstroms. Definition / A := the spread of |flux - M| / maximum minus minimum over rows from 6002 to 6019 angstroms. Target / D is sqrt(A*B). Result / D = 2.5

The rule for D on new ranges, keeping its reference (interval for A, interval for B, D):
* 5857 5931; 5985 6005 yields 3.3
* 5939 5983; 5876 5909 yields 3.6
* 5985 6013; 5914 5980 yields 3.6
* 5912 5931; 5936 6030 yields 2.4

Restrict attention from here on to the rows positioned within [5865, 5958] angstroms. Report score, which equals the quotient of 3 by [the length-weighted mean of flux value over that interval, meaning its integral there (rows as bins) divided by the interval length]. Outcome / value 0.127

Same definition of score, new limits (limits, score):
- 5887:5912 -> 0.135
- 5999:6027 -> 0.127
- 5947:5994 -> 0.125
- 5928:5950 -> 0.124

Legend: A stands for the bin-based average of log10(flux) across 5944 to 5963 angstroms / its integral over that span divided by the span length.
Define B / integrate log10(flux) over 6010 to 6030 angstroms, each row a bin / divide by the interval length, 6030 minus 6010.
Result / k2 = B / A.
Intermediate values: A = 1.38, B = 1.375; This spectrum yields 1.00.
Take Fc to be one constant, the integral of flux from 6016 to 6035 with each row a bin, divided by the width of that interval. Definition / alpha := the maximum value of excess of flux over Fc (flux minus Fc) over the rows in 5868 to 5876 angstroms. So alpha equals 1.6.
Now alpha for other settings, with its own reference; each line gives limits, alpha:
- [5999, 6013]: 0.6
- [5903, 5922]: 0.6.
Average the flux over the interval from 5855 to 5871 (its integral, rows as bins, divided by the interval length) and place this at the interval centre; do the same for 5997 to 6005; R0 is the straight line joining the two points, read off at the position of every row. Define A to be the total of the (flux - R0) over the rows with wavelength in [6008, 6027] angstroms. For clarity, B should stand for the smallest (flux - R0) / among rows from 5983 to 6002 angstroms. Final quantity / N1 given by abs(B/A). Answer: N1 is 0.3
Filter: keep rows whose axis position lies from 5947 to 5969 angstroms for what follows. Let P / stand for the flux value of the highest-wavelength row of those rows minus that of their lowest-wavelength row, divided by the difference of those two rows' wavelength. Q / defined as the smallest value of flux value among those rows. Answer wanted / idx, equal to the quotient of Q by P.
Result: 658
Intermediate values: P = 0.03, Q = 22.97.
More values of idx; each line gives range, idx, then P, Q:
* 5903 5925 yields 934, 0.03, 23.52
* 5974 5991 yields 249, 0.09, 22.99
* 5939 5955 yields -276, -0.08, 22.97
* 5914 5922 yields 307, 0.08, 23.69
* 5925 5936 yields 71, 0.31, 22.28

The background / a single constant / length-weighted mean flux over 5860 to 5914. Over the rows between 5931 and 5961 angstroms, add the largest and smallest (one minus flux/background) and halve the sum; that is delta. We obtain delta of -0.06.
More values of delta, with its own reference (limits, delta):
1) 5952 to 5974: -0.01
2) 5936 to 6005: -0.03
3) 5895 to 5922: 0.03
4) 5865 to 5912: 0.03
